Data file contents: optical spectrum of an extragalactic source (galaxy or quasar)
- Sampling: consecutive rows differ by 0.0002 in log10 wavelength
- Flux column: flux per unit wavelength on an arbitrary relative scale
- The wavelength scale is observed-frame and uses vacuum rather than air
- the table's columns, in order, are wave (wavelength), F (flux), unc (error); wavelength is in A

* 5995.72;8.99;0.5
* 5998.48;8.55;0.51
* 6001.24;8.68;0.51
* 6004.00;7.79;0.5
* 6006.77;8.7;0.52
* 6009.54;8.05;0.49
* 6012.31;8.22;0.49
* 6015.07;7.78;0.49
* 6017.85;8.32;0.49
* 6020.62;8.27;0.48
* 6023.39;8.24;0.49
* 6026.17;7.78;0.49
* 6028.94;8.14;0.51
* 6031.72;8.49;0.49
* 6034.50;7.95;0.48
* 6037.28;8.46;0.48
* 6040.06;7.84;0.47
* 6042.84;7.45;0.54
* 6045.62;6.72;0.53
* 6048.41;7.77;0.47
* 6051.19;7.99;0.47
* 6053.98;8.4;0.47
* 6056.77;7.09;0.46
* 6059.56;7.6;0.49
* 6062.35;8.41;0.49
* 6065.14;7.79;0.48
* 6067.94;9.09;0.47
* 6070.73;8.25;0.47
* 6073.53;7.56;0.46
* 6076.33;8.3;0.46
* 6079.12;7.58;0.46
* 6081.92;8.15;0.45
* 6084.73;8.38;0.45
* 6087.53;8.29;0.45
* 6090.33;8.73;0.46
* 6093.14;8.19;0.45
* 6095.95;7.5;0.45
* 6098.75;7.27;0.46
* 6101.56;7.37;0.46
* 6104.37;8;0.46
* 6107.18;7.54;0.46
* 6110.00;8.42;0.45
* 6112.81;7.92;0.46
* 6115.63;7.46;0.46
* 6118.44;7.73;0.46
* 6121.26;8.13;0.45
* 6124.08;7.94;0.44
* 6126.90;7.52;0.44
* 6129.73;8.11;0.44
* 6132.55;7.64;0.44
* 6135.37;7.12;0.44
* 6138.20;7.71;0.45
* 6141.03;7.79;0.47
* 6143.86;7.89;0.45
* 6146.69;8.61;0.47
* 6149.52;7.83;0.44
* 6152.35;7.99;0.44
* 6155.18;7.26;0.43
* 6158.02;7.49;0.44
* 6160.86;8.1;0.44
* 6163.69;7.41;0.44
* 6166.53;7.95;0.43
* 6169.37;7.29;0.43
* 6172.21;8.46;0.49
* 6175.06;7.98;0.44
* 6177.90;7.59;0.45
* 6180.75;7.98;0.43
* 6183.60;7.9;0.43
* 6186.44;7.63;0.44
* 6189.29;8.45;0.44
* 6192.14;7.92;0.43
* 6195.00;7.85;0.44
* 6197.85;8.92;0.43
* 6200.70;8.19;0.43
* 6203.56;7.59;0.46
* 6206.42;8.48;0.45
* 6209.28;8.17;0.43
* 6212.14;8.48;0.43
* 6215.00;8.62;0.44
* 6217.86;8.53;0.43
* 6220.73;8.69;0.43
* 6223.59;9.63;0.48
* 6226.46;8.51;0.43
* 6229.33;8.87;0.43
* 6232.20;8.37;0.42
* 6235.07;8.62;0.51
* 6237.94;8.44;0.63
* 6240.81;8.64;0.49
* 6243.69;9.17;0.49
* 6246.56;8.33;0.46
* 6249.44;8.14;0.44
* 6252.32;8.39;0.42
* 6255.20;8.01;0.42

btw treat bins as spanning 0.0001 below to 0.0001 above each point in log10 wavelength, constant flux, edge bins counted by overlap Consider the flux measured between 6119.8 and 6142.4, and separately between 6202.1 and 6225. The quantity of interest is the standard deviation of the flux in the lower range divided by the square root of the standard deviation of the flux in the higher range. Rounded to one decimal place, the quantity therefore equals 0.4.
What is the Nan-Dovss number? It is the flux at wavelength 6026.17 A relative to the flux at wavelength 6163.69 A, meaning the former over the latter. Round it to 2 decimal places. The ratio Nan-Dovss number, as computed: 1.05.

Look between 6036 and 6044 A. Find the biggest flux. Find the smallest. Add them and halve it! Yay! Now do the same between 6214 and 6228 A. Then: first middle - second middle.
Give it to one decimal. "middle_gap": -1.1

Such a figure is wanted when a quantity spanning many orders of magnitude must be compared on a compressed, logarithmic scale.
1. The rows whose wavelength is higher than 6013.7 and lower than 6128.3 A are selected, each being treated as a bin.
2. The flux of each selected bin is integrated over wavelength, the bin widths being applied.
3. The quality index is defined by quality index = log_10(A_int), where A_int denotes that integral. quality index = 2.96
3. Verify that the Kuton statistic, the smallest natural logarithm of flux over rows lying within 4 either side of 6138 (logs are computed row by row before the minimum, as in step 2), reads 1.96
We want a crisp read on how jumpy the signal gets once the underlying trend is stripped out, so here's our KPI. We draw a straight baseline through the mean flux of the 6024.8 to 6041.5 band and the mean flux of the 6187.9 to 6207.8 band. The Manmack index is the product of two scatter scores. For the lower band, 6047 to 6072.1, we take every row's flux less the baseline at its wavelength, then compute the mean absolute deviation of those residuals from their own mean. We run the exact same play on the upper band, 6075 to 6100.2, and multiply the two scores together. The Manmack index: 0.174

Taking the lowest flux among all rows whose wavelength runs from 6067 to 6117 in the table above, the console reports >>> 7.27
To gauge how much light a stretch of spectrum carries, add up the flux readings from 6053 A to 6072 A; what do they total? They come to 56.6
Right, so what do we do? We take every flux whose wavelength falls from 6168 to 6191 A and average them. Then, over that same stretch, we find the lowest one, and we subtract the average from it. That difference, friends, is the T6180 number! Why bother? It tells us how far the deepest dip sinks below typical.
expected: -0.62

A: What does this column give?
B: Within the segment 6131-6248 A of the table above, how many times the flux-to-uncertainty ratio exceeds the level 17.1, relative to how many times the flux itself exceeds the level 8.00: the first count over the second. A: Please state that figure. 1.5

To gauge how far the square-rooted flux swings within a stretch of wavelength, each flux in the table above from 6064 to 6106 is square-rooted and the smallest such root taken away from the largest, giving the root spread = 0.32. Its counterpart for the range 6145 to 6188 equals 0.24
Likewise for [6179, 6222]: 0.23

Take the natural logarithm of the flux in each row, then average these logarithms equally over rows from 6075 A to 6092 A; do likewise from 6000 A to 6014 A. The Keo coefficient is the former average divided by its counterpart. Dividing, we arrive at 1.00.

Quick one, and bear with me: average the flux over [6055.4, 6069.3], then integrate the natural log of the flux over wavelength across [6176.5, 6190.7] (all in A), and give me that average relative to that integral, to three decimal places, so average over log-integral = 0.272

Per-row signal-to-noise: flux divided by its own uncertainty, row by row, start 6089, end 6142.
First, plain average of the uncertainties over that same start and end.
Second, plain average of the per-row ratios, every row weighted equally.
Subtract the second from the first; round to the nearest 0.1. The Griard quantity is -16.8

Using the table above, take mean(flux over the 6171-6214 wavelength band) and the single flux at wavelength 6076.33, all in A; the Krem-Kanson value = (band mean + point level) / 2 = 8.20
